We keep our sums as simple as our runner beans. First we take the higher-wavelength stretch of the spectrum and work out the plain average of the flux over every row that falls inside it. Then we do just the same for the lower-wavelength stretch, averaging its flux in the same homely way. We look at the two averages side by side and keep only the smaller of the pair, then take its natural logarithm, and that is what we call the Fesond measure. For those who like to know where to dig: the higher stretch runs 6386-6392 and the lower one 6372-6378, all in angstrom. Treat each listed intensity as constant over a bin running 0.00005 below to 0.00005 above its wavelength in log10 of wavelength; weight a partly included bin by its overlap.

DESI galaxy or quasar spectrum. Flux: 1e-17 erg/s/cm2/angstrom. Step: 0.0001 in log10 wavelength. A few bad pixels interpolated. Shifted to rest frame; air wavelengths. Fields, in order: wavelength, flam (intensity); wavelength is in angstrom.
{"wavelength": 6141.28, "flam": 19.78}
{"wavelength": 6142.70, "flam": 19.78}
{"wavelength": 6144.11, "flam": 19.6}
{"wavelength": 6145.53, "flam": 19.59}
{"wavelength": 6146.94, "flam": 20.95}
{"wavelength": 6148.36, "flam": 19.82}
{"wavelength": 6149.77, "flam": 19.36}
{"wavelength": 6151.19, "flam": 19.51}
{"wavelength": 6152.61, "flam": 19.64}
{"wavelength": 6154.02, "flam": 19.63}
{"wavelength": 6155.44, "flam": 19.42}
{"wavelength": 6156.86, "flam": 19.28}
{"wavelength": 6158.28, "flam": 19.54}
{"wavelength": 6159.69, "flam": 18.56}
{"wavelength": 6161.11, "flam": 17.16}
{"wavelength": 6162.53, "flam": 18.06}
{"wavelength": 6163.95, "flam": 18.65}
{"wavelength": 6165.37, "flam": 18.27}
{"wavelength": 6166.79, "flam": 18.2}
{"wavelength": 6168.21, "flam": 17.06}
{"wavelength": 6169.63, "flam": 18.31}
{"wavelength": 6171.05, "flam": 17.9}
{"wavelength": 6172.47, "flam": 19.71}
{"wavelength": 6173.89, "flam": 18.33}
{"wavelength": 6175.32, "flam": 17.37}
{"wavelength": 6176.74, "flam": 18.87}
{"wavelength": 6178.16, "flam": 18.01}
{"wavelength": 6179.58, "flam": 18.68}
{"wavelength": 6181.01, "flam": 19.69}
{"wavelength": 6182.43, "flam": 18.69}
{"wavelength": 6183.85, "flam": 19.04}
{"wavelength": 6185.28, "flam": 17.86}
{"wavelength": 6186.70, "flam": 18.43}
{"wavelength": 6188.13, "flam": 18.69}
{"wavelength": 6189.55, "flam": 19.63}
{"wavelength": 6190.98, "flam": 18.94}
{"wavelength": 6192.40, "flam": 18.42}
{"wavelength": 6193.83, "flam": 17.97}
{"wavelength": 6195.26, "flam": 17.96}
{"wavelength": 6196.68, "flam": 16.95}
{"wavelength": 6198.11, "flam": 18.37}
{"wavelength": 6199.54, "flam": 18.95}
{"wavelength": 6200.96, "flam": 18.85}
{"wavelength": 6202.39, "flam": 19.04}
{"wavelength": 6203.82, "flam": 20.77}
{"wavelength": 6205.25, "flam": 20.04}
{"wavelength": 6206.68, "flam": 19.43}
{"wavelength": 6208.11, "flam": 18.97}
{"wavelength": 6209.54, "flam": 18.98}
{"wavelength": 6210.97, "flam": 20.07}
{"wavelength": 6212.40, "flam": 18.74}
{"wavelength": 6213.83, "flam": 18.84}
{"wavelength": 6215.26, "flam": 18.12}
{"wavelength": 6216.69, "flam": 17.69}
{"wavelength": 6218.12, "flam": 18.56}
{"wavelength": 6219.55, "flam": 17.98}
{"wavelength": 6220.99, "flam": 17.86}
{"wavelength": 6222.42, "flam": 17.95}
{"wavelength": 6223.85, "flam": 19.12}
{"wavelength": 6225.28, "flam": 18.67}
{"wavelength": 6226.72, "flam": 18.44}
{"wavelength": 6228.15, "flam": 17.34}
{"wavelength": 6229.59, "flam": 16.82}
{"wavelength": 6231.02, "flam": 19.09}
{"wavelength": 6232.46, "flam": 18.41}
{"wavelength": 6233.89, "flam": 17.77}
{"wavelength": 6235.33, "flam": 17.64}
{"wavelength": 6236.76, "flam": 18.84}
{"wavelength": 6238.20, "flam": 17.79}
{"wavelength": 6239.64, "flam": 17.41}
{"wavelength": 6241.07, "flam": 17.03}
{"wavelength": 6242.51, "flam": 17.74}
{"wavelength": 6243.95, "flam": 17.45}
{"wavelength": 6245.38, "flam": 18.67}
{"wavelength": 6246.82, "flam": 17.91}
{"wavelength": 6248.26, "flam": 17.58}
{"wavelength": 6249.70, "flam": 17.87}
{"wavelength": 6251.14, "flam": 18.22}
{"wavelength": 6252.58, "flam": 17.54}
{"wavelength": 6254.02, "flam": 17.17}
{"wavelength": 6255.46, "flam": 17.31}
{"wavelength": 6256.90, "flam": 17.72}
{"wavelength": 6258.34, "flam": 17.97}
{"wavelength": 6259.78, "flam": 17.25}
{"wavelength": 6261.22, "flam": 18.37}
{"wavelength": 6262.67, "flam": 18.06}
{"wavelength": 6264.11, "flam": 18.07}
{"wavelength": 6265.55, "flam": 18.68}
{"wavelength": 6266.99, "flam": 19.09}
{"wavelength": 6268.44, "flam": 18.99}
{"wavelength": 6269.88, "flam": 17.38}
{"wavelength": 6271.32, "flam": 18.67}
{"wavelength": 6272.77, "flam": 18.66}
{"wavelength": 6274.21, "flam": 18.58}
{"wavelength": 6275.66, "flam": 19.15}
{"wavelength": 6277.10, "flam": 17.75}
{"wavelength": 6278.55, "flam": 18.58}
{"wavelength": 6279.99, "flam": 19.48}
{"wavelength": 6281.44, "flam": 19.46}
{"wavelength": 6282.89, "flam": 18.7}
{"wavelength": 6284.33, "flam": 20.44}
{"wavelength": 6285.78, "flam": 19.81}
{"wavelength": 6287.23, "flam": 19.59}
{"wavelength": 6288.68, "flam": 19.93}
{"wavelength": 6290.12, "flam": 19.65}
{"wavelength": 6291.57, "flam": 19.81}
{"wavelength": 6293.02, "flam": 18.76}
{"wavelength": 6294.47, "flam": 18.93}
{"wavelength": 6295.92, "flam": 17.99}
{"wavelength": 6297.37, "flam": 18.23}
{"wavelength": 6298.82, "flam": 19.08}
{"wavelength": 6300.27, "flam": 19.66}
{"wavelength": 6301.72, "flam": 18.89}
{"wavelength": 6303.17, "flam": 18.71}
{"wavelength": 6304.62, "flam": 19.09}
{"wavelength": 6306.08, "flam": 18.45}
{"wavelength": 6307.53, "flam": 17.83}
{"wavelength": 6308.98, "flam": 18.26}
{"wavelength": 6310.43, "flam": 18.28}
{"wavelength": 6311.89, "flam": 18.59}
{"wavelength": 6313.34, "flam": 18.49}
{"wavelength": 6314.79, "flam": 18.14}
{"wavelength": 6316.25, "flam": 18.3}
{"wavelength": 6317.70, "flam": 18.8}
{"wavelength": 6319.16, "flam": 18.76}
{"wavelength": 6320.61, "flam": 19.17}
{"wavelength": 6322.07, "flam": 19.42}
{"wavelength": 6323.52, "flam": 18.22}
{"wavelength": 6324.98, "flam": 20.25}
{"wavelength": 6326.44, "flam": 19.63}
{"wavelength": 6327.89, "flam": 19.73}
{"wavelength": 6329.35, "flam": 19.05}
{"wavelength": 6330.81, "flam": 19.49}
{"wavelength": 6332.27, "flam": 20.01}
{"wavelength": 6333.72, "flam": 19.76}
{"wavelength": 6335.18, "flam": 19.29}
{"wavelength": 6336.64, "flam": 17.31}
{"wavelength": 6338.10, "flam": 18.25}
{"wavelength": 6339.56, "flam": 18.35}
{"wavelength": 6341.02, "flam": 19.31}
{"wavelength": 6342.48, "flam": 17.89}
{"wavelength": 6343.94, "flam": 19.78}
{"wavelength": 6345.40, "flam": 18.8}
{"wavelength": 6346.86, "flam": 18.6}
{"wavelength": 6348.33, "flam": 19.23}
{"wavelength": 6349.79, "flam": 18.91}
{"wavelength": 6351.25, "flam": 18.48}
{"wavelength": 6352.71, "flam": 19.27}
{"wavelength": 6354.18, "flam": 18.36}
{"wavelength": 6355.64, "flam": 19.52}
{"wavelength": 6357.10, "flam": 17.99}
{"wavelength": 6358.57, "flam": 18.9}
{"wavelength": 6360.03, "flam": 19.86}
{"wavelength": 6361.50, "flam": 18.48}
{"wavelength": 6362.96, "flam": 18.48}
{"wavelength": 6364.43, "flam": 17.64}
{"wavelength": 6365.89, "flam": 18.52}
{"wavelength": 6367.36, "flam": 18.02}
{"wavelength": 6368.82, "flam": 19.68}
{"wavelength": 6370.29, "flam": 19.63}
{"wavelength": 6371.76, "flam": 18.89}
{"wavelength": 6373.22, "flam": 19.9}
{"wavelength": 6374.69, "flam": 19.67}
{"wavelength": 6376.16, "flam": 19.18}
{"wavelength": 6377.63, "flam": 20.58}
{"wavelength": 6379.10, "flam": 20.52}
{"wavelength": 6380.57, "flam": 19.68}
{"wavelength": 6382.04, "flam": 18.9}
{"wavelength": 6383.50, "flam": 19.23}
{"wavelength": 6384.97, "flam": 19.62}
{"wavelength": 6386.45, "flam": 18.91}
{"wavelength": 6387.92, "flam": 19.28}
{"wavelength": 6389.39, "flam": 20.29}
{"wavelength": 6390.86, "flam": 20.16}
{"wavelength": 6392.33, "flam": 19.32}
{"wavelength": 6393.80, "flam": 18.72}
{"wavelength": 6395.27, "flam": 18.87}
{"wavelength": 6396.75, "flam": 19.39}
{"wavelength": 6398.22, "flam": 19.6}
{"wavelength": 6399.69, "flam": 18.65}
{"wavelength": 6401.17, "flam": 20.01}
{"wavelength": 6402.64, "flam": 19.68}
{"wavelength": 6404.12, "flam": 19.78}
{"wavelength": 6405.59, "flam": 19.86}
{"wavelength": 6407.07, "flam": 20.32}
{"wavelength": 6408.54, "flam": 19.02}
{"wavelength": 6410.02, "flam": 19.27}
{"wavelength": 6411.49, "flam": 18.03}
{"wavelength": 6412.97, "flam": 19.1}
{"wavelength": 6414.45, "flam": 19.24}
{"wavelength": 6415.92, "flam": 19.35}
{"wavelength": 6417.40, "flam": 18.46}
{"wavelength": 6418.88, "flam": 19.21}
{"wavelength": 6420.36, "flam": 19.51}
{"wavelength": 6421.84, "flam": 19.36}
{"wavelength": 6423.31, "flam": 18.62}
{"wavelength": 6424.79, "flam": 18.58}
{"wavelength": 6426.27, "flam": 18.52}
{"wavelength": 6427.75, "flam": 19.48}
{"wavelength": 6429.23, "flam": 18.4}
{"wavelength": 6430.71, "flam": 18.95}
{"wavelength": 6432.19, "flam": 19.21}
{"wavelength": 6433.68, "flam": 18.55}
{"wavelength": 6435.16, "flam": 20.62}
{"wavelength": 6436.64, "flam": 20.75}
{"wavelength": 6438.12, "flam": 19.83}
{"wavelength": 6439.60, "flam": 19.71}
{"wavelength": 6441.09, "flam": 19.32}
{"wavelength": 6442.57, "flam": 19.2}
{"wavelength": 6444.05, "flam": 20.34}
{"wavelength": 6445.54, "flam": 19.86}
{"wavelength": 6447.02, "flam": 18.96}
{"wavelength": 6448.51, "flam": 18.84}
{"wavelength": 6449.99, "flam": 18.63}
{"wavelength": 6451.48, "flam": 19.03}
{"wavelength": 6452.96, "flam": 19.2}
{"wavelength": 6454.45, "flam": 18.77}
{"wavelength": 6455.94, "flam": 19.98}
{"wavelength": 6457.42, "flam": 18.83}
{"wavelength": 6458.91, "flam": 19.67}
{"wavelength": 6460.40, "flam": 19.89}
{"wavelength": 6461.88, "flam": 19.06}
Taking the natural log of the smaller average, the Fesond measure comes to 2.98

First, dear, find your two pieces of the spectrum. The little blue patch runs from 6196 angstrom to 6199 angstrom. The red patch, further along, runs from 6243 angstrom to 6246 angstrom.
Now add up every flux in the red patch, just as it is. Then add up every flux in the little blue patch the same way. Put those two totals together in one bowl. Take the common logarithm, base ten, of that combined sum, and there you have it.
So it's 1.85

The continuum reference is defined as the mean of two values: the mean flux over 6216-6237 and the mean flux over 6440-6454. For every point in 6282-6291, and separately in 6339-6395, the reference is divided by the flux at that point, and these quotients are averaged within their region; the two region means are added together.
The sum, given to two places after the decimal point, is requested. 1.93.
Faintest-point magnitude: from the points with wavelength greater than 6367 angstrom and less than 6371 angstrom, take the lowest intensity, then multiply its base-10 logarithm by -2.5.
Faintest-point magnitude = -3.14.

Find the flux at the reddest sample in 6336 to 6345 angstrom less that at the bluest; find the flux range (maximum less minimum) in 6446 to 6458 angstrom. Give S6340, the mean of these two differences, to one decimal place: 1.9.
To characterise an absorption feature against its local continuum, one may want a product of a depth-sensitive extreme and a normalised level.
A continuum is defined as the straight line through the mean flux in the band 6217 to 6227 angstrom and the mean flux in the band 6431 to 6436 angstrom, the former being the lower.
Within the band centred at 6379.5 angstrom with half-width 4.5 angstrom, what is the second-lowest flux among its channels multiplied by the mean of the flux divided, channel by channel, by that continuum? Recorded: 19.7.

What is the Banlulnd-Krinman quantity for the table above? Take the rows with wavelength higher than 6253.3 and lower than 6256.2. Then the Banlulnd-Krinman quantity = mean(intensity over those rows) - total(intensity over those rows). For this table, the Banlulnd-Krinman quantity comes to -17.2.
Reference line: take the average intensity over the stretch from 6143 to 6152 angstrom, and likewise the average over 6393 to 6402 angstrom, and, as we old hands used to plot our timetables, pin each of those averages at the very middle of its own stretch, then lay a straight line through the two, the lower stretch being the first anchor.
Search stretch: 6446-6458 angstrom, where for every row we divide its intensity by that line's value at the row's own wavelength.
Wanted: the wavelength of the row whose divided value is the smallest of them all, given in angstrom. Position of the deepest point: 6449.99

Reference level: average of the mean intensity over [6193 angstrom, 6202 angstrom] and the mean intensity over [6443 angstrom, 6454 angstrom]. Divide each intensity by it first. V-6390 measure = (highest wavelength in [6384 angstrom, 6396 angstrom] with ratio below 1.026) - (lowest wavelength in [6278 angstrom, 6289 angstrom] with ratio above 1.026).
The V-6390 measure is 115.3 angstrom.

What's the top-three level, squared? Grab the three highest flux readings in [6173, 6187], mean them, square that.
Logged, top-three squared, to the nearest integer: 369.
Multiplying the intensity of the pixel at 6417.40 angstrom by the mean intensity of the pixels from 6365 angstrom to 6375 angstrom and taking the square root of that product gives 18.8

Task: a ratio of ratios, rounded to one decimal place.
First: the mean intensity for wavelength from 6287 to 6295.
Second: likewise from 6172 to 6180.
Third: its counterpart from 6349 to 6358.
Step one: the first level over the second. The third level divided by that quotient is 17.8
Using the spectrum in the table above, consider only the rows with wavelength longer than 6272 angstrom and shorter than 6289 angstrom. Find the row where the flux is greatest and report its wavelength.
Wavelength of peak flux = 6284.33 angstrom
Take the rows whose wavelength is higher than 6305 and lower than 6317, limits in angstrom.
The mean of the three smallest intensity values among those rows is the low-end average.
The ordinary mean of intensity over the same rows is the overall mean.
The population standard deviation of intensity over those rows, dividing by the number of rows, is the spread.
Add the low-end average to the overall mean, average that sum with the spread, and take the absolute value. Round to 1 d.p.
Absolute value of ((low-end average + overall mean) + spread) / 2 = 18.3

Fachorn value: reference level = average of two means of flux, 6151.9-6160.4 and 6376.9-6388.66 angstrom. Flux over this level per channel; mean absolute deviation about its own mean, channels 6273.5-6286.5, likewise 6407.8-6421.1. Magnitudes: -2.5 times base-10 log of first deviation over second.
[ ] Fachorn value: -0.64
